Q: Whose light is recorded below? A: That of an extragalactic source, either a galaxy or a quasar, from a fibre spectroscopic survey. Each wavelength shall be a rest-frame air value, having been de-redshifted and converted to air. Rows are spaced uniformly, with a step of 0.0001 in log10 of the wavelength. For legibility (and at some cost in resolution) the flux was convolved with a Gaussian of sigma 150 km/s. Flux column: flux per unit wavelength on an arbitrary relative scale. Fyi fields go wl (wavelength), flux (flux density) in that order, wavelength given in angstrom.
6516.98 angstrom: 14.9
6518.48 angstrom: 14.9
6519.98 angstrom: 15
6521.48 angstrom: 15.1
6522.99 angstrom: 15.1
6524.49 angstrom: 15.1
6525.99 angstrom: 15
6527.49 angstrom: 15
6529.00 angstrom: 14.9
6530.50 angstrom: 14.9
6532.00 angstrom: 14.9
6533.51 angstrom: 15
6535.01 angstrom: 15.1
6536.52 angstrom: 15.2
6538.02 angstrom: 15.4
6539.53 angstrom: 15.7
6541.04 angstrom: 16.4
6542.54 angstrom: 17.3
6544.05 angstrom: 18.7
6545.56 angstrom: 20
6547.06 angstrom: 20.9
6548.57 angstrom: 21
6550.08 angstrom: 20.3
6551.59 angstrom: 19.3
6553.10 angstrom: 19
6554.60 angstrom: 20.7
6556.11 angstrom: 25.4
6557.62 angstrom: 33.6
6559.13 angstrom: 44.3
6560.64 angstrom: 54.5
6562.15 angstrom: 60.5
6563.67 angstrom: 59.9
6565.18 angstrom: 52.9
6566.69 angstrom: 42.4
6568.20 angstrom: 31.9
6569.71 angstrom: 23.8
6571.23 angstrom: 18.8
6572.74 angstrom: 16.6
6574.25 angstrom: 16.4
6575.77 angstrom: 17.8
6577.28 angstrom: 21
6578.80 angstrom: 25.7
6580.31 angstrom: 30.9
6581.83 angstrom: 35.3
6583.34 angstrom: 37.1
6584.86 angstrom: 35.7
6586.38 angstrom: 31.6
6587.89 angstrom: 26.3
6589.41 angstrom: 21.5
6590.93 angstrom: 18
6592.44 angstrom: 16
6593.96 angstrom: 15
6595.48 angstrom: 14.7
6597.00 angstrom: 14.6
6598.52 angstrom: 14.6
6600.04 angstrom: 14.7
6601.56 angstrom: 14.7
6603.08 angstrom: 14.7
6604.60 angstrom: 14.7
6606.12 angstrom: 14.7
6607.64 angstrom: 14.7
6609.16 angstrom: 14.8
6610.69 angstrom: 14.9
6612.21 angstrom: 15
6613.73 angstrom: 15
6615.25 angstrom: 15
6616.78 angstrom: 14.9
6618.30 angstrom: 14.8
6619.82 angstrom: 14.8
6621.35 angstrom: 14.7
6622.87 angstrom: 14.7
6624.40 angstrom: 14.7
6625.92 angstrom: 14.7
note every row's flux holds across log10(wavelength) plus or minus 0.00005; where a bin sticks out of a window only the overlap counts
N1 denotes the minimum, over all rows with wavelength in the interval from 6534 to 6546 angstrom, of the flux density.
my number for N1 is 15.1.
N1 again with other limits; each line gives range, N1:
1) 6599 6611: 14.7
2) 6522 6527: 15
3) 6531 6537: 14.9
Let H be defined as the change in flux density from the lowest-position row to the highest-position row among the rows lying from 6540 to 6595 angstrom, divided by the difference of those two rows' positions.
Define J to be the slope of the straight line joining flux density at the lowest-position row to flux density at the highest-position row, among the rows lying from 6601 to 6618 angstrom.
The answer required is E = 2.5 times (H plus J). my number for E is 0.0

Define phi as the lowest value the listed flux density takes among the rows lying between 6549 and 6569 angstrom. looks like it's 19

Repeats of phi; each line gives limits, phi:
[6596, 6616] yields 14.6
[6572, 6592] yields 16.4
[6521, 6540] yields 14.9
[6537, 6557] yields 15.4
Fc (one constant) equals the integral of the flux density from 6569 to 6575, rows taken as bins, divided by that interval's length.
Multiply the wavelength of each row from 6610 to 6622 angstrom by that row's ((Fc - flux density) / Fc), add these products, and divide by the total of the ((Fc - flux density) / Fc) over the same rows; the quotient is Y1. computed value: 6616.1 angstrom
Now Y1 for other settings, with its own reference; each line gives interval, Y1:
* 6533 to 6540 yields 6536.4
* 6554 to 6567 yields 6562.2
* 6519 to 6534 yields 6526.8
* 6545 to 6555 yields 6549.5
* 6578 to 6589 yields 6583.4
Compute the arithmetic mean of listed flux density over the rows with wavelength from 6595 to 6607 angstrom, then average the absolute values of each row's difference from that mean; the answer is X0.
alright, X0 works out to 0.0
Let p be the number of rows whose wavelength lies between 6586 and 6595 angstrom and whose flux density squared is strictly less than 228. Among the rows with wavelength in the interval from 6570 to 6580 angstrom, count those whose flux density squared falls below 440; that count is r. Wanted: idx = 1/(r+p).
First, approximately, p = 1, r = 4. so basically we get 0.20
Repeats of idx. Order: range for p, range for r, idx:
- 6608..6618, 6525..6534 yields 0.08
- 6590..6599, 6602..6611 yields 0.10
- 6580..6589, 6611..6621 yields 0.17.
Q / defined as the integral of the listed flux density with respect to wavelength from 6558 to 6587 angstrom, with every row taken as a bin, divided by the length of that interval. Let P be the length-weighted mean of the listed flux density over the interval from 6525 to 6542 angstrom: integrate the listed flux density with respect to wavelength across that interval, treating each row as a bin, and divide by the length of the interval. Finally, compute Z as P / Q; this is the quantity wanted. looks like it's 0.4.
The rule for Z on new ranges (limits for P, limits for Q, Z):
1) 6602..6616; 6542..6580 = 0.5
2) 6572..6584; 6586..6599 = 1.3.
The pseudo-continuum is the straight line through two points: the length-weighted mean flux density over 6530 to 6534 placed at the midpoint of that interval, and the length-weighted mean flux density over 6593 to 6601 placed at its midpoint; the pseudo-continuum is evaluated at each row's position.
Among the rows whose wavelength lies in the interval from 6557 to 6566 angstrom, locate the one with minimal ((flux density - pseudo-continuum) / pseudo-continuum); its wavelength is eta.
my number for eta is 6557.62 angstrom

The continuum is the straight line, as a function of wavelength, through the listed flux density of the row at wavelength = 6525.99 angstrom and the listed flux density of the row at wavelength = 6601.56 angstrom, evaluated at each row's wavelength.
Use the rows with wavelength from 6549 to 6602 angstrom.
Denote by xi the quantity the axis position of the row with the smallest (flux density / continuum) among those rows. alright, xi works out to 6597.00 angstrom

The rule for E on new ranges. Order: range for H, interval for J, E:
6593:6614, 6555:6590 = -0.3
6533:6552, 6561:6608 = -1.9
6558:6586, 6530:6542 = -0.5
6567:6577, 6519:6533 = -4.7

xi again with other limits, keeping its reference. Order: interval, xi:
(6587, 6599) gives 6597.00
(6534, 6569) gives 6535.01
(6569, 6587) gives 6574.25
